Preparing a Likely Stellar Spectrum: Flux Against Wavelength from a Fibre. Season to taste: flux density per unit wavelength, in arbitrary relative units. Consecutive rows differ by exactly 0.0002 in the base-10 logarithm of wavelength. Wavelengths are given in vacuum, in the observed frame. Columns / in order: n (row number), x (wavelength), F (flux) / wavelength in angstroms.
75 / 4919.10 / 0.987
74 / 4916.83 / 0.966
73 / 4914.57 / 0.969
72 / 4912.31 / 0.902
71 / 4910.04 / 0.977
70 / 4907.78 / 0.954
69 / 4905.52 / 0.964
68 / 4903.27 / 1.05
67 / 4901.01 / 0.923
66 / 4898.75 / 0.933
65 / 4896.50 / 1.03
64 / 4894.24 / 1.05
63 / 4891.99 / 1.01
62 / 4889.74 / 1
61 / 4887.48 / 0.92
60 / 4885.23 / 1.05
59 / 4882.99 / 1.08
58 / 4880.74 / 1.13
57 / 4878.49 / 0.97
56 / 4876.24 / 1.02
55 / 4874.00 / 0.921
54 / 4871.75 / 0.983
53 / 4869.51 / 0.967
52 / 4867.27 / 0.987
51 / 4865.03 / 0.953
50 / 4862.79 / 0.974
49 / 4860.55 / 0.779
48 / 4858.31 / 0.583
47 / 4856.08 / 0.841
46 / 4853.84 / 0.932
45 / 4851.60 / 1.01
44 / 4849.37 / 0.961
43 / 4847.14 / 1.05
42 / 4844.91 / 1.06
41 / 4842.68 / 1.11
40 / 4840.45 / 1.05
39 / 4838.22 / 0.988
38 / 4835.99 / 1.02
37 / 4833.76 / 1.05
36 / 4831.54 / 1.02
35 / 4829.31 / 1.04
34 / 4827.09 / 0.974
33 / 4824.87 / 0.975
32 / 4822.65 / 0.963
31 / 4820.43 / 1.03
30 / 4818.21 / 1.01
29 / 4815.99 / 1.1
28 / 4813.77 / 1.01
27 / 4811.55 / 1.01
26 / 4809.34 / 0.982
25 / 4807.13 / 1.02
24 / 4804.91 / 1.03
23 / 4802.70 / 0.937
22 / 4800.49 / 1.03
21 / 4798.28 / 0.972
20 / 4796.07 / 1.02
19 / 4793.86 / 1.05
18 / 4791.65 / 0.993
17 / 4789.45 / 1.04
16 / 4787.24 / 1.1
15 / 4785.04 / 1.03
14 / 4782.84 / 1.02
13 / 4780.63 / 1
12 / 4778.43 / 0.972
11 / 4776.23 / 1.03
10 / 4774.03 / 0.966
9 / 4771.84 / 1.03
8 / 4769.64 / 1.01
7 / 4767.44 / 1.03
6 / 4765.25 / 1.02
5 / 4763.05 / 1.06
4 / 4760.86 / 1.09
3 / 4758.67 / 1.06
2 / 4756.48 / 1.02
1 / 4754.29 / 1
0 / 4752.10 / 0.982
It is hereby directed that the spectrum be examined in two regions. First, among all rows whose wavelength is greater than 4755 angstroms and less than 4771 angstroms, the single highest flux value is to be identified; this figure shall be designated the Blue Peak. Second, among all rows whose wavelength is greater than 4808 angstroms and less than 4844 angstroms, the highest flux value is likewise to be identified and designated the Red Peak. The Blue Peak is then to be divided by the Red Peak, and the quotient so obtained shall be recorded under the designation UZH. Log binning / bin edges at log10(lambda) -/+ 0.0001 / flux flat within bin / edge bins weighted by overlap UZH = 0.98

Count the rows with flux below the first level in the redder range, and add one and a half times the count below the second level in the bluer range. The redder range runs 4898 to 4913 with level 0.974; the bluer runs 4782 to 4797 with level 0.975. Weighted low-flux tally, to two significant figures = 5.0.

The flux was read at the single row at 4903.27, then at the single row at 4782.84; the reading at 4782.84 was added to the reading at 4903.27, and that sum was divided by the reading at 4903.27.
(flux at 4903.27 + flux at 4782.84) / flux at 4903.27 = 1.97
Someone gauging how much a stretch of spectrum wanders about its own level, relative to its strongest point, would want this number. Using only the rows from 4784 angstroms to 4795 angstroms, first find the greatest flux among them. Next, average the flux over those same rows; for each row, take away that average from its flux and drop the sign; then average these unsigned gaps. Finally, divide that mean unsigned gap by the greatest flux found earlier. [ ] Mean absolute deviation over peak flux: 0.024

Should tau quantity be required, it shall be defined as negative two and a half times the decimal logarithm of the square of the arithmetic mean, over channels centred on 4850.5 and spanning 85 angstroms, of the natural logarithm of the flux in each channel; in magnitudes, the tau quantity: 8.7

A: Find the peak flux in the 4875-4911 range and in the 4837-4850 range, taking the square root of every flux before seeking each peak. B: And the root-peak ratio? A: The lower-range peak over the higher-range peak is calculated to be 0.99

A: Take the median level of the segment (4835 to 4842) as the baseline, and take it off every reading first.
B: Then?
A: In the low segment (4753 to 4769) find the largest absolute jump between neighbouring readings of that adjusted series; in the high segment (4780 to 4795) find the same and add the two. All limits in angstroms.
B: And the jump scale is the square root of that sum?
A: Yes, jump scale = 0.33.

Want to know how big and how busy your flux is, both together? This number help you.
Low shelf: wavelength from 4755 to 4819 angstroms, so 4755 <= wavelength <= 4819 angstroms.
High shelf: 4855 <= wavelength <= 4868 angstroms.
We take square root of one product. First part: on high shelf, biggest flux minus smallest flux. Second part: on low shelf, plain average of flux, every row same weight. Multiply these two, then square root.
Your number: 0.64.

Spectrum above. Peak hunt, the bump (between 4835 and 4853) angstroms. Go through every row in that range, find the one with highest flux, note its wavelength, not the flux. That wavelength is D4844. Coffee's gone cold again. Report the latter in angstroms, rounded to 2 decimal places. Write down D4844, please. 4842.68 angstroms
